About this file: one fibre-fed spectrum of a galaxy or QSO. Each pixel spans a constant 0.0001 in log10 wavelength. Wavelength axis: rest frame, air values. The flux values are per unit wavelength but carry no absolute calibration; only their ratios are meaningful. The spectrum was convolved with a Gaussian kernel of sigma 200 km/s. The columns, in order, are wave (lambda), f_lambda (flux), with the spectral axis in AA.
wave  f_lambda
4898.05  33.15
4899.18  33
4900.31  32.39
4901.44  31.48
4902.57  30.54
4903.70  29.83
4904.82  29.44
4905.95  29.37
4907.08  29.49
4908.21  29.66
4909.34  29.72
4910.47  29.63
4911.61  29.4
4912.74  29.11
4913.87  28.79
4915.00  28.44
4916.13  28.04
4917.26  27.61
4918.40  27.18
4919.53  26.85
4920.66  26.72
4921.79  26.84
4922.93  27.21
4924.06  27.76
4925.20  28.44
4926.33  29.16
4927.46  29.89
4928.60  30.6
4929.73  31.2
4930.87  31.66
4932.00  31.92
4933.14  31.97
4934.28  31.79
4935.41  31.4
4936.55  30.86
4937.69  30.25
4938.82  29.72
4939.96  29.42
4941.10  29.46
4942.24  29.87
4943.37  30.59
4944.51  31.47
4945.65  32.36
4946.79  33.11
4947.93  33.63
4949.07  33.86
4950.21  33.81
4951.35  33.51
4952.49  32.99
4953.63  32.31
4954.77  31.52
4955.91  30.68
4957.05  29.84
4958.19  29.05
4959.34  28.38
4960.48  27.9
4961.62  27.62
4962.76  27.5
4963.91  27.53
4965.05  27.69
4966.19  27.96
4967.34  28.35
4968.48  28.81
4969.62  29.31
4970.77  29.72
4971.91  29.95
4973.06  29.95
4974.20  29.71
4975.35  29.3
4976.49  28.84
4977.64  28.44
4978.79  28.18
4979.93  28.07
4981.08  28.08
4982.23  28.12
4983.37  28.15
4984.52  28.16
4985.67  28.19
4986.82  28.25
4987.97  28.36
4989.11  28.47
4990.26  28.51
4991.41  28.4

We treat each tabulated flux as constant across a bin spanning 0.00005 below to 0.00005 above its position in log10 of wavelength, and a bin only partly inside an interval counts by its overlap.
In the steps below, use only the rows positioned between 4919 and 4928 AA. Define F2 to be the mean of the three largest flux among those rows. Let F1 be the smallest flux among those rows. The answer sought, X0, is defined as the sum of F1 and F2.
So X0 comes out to 56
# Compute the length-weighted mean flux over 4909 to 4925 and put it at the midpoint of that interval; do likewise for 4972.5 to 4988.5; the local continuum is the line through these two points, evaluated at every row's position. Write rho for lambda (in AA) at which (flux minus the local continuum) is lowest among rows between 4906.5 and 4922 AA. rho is 4920.66 AA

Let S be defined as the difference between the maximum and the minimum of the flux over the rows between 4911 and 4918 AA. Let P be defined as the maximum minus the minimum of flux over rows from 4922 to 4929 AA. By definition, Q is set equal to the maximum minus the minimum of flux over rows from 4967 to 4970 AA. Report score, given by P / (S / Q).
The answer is 1.8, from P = 3.4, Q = 0.96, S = 1.8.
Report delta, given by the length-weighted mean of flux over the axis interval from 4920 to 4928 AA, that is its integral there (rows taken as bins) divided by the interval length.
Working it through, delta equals 28.0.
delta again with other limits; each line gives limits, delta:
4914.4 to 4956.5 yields 30.4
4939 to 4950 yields 31.5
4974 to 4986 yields 28.4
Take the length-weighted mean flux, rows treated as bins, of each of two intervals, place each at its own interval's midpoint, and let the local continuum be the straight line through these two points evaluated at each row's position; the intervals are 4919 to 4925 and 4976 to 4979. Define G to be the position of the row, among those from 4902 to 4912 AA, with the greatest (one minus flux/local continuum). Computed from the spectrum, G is 4911.61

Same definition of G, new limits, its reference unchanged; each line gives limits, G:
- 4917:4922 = 4920.66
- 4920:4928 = 4920.66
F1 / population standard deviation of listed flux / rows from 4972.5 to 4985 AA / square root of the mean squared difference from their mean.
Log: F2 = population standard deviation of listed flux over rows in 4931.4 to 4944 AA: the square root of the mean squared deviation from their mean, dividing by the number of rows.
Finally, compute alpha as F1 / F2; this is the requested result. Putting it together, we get 0.7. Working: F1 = 0.7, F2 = 0.9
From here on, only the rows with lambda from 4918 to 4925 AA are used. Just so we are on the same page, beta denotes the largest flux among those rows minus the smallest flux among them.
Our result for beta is 1.0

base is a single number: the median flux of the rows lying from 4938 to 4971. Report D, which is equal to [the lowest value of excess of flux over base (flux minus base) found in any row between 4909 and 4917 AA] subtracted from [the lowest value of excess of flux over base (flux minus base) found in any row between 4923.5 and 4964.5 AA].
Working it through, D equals -0.5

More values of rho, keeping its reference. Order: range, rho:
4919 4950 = 4920.66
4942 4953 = 4942.24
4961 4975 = 4962.76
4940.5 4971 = 4962.76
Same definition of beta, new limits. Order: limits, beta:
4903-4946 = 5.6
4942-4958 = 4.0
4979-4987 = 0.2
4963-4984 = 2.4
